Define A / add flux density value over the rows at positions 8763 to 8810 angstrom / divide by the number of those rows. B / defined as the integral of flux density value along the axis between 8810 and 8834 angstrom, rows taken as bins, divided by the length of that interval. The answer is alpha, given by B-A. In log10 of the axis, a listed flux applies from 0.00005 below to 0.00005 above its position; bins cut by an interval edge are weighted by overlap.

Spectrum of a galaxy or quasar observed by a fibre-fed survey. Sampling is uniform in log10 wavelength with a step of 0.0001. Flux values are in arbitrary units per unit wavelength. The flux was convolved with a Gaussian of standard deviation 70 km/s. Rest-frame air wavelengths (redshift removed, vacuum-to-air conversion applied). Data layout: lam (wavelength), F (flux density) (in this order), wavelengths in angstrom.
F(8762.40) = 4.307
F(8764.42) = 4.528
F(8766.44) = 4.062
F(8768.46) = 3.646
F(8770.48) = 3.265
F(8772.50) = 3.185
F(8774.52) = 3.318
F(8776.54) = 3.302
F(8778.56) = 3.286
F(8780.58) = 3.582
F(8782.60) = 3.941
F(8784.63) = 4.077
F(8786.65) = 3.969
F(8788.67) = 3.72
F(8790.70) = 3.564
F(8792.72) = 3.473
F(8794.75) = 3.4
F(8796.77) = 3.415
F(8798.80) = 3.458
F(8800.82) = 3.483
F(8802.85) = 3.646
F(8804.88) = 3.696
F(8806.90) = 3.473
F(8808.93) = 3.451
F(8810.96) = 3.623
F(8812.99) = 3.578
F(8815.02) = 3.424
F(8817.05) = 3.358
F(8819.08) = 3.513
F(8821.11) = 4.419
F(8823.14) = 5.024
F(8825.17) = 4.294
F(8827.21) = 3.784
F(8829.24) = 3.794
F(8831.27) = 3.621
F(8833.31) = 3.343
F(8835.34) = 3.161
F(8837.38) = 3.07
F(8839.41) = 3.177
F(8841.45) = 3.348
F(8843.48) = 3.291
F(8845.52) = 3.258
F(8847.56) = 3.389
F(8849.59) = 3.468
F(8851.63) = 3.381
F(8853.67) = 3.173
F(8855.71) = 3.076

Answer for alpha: 0.21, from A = 3.61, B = 3.82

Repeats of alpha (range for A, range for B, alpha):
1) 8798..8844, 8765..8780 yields -0.14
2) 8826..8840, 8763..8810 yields 0.19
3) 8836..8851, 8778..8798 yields 0.36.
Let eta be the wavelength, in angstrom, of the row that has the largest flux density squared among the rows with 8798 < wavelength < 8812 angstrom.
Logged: 8804.88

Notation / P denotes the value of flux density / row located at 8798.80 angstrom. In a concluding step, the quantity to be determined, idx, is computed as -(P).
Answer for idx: -3.5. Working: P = 3.458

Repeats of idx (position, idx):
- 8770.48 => -3.3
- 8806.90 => -3.5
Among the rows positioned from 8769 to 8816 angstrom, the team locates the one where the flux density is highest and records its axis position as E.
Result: 8784.63 angstrom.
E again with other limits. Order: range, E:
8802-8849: 8823.14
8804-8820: 8804.88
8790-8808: 8804.88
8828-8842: 8829.24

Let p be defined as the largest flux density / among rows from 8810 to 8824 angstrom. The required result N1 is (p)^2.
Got 25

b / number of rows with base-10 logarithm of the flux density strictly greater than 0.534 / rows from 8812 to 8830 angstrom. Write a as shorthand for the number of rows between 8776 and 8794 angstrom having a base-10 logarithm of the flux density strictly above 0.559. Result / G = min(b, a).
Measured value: 4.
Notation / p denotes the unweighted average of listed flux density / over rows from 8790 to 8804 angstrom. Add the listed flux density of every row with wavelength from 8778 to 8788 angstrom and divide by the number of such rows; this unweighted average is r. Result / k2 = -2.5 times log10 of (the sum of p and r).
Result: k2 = -2.15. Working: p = 3.49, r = 3.77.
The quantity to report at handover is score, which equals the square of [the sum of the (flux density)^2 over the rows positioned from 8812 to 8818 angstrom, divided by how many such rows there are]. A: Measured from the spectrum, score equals 142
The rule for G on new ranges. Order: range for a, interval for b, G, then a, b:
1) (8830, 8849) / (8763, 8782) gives 0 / 0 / 4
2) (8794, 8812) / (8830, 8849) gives 1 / 3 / 1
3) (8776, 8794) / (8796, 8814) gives 4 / 4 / 8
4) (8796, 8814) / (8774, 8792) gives 3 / 3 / 6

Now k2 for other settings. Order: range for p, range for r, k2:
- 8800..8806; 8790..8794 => -2.13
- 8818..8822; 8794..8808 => -2.18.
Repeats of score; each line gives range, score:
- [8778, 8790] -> 202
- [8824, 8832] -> 227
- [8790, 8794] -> 153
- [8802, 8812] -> 164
